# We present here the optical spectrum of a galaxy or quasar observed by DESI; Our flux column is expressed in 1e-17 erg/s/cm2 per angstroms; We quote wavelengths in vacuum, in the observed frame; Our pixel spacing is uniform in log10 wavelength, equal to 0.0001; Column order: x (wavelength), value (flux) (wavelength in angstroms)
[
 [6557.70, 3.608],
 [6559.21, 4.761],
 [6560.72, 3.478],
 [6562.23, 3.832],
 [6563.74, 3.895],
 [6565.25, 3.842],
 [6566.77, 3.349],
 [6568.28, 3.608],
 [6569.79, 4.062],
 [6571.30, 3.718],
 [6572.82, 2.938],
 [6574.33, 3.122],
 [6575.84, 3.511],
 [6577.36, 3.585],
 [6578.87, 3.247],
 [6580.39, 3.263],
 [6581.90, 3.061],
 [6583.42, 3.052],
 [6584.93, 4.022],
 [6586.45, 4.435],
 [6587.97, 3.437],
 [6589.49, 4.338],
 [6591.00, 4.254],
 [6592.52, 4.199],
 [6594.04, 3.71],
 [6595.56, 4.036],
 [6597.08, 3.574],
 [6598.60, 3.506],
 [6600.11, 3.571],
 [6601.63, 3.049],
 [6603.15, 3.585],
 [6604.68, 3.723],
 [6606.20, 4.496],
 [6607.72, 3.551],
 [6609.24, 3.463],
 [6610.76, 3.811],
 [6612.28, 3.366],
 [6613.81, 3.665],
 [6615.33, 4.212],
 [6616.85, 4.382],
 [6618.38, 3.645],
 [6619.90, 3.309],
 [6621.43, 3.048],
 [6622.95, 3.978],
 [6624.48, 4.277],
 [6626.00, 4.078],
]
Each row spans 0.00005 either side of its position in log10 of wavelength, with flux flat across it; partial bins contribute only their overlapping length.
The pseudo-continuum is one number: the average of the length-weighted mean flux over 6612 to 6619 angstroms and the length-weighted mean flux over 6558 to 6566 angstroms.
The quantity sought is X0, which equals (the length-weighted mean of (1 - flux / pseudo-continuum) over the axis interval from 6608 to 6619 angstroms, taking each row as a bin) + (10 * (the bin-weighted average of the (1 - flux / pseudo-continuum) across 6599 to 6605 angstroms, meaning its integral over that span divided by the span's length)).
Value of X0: 1.18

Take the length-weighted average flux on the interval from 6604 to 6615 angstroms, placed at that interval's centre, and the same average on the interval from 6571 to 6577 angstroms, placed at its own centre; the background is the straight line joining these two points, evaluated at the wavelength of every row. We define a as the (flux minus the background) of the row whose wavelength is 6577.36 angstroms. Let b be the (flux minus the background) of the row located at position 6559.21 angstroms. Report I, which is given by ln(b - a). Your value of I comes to 0.3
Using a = 0.24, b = 1.64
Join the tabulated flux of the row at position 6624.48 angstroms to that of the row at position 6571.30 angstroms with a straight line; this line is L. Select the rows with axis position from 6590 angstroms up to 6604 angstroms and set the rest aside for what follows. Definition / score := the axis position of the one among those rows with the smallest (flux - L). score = 6601.63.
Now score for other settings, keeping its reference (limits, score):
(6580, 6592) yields 6583.42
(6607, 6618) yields 6612.28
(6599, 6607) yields 6601.63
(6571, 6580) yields 6572.82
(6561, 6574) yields 6572.82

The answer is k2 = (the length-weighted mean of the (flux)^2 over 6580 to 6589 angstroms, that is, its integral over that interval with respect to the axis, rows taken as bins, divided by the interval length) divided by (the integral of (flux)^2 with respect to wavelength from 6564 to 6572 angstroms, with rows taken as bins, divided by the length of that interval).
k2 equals 0.9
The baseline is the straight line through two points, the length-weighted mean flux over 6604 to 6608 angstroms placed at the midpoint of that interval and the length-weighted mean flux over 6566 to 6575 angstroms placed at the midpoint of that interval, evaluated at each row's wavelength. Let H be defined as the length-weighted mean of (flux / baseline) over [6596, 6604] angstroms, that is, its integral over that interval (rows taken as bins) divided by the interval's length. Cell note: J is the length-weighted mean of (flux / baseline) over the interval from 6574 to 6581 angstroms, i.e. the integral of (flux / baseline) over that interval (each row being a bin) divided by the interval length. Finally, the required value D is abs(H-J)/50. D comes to 0.0009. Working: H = 0.90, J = 0.94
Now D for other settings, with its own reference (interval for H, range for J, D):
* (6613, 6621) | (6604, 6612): 0.0005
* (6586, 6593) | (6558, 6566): 0.0016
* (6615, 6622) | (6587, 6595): 0.0034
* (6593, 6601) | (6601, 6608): 0.0005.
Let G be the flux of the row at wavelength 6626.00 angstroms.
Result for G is 4.078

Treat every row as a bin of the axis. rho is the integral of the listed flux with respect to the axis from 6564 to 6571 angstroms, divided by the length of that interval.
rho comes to 3.73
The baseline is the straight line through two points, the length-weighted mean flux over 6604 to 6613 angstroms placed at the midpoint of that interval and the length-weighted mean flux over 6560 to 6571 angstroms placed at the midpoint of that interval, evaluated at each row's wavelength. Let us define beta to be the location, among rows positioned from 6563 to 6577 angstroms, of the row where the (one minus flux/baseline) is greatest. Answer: 6572.82 angstroms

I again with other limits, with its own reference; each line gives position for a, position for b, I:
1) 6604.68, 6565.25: -0.5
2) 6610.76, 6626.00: -2.5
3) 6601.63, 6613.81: -0.8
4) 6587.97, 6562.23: -0.3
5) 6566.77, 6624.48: -1.5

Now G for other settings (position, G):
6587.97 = 3.437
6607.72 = 3.551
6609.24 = 3.463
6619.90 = 3.309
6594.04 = 3.71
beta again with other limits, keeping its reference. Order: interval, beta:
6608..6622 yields 6621.43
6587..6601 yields 6587.97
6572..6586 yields 6572.82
